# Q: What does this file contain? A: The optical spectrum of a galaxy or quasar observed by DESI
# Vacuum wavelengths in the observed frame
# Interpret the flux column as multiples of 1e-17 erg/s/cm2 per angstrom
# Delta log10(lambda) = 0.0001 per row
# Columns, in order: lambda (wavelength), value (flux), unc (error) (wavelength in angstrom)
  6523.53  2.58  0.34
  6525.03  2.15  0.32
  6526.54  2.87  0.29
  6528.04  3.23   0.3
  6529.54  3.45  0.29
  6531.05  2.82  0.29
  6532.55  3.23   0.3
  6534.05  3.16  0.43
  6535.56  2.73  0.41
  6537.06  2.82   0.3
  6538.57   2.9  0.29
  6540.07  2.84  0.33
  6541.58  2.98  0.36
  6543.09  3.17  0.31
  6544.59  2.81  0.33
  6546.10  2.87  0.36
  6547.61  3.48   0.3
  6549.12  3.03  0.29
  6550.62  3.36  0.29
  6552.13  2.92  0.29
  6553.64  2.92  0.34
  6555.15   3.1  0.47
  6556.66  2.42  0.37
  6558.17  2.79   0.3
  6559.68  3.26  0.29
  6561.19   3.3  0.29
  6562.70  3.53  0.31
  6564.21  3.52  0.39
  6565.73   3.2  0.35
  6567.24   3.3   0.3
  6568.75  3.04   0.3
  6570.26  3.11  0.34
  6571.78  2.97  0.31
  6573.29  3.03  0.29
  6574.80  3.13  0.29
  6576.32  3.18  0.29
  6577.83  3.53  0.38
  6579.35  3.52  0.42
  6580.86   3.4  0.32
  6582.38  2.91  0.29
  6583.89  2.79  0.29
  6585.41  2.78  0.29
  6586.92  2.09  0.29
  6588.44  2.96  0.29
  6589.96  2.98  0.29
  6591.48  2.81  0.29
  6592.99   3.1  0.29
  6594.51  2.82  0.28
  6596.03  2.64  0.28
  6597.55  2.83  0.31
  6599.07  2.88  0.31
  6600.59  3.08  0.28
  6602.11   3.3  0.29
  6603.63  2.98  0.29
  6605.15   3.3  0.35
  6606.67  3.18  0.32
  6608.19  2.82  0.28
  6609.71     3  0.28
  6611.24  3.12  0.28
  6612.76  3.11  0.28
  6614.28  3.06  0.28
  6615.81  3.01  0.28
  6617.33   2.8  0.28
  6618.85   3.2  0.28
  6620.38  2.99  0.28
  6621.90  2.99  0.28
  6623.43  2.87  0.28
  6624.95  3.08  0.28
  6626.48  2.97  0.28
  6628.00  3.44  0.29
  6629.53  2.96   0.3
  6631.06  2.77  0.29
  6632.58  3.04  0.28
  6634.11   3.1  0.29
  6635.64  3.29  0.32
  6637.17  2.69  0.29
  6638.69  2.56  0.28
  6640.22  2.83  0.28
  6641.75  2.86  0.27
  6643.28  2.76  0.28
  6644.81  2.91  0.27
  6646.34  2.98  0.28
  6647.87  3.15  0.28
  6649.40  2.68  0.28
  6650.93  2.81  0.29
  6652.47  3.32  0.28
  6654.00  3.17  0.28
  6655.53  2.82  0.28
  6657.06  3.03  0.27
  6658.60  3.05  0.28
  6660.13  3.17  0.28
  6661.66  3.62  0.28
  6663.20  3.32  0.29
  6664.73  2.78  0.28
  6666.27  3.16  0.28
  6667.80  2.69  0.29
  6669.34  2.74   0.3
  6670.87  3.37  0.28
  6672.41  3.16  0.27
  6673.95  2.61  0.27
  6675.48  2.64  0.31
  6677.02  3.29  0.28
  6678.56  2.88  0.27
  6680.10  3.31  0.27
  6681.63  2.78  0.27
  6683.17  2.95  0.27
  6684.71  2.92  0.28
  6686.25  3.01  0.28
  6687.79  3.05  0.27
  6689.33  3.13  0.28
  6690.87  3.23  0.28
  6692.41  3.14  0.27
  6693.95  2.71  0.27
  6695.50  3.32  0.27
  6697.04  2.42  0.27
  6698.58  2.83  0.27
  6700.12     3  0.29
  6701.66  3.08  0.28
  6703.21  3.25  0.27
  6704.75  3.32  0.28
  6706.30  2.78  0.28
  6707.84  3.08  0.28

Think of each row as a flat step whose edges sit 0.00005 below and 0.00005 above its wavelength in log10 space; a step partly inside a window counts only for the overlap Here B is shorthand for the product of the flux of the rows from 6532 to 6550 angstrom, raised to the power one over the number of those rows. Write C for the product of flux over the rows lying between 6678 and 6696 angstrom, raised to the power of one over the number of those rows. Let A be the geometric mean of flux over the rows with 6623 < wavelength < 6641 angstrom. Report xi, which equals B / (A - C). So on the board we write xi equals -41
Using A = 2.96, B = 2.99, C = 3.03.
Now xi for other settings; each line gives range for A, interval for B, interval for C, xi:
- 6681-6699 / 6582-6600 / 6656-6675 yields -29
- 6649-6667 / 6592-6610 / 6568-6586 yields -75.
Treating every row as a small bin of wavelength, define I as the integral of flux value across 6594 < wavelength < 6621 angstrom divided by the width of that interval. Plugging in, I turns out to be 3.01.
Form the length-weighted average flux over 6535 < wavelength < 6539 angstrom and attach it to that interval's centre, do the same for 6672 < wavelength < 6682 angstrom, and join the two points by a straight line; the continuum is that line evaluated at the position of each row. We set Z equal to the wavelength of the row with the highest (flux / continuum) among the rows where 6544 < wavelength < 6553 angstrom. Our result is 6547.61 angstrom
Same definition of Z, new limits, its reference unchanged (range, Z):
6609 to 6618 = 6611.24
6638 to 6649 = 6647.87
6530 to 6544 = 6532.55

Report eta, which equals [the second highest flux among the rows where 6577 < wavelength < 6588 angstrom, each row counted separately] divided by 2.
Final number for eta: 1.76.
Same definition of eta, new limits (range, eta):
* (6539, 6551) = 1.68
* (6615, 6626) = 1.54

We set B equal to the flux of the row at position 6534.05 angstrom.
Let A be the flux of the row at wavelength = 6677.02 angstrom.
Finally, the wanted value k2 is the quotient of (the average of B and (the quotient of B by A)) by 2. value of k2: 1.03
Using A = 3.29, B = 3.16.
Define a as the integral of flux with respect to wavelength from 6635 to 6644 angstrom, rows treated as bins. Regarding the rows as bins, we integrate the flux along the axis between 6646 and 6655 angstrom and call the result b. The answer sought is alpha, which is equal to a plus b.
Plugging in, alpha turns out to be 53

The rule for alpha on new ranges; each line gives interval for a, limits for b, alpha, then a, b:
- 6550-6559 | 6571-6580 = 55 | 26.2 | 29.0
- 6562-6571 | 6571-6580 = 59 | 29.5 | 29.0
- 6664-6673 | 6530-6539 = 53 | 26.8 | 26.6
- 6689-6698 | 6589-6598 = 53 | 26.8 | 25.8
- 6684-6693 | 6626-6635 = 55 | 27.7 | 27.5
